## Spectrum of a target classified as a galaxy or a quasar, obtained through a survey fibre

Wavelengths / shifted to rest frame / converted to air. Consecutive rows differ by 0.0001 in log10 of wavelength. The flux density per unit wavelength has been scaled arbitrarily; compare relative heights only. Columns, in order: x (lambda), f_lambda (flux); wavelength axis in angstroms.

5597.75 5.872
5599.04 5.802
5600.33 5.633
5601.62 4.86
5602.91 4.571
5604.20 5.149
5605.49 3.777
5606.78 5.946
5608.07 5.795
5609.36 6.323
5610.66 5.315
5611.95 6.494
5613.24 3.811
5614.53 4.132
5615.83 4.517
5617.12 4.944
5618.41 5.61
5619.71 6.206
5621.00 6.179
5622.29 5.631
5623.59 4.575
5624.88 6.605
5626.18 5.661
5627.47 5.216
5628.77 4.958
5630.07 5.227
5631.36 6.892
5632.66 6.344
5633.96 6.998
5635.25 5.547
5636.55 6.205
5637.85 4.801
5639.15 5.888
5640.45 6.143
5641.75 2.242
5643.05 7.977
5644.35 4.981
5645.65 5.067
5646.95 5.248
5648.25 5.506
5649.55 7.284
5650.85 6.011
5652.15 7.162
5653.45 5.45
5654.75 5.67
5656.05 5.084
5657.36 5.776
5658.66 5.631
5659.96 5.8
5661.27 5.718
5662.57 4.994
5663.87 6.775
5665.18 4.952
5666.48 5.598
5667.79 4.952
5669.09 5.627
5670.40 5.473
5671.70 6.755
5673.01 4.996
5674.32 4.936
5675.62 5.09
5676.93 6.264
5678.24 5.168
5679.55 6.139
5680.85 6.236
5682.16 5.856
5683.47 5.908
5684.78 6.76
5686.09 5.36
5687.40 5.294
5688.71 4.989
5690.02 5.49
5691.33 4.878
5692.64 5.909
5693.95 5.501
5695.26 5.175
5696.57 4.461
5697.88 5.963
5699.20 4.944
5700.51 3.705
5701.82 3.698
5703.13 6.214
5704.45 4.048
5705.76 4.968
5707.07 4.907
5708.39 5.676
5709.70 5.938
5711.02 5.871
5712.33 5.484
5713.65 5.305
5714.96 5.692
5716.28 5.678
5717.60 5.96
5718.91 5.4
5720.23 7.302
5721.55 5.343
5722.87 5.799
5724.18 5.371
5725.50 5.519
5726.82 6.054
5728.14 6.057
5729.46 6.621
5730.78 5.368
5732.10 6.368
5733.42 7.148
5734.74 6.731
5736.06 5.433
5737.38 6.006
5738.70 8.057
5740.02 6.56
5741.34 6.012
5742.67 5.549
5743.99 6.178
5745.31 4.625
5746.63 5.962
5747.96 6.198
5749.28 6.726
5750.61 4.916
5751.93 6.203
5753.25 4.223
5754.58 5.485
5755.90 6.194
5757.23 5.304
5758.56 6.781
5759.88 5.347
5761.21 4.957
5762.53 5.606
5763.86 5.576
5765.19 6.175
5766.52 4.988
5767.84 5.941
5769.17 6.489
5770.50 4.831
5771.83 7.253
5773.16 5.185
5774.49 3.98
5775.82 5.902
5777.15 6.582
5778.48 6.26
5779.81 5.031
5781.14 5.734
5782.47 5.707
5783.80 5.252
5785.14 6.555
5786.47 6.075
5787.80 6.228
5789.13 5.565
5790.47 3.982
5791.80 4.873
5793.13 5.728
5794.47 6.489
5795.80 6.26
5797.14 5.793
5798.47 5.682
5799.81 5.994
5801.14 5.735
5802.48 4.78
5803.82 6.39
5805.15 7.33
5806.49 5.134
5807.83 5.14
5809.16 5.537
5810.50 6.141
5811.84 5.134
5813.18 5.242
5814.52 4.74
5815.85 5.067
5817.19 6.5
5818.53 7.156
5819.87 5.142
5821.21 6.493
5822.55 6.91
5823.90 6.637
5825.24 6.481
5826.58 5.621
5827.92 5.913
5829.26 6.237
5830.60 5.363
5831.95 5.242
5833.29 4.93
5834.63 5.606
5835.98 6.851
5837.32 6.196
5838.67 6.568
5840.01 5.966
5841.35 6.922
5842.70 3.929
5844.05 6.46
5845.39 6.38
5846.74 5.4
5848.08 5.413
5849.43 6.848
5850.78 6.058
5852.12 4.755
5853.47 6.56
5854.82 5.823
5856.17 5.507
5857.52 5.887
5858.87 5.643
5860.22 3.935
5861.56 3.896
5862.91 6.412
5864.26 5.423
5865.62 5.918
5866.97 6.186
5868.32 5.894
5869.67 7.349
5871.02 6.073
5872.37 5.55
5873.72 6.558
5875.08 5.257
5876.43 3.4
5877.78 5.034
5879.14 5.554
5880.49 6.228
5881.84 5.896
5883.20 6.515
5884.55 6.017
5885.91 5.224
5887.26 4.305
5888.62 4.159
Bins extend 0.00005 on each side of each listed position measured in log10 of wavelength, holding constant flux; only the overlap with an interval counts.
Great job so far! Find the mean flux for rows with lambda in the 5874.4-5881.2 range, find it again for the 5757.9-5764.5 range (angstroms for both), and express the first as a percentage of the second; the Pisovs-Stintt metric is 90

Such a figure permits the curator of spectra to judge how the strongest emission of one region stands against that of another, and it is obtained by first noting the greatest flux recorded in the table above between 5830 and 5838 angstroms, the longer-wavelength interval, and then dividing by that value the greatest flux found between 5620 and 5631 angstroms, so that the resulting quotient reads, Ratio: 0.96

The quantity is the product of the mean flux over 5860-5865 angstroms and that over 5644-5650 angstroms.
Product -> 28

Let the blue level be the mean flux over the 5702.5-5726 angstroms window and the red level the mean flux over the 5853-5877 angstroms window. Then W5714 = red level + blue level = 11.21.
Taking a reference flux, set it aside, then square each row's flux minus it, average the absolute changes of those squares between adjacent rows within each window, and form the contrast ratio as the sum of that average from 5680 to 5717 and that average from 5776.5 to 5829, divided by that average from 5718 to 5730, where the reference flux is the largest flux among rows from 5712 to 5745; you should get 2.4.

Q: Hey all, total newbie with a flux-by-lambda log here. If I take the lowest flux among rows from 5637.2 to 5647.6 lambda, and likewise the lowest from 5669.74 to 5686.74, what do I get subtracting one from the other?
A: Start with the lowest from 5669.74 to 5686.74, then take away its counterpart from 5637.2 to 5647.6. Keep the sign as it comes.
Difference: 2.7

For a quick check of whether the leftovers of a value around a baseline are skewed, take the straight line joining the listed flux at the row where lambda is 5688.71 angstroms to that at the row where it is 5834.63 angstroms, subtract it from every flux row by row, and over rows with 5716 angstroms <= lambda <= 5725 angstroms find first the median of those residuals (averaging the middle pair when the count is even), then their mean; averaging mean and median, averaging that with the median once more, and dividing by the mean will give 0.85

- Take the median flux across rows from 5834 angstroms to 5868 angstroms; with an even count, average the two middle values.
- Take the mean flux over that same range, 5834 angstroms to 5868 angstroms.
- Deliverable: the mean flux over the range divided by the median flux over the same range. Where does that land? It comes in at 0.977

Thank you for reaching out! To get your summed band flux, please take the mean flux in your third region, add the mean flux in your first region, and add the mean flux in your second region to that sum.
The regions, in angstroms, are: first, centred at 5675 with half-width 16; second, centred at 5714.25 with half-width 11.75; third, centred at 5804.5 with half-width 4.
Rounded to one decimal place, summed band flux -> 17.0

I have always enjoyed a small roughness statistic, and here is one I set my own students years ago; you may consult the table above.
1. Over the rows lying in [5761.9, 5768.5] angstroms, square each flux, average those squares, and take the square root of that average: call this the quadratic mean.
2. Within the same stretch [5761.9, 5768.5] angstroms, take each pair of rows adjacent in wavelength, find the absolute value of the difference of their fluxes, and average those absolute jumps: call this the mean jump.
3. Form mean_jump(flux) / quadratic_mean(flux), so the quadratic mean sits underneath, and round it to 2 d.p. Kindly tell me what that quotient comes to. 0.12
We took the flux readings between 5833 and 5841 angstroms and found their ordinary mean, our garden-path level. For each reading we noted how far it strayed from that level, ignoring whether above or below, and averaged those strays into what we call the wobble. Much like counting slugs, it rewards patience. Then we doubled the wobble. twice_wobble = 1.04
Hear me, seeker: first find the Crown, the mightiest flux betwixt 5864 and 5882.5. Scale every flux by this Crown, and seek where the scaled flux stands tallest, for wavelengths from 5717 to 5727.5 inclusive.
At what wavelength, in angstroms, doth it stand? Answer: 5720.23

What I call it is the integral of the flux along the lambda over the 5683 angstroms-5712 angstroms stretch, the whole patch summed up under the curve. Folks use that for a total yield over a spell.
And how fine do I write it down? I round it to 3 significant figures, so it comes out 152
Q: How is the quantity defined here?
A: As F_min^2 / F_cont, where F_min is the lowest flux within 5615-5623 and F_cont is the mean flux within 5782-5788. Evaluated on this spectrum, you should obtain 3.4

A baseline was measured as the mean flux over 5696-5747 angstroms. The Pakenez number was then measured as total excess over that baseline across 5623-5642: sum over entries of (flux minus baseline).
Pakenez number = -2.1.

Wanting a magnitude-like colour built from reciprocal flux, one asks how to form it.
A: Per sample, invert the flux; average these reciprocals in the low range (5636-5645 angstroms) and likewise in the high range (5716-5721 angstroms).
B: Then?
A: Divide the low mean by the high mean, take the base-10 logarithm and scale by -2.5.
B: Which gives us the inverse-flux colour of -0.3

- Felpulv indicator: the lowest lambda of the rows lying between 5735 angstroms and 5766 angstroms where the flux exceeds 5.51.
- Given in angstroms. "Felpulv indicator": 5737.38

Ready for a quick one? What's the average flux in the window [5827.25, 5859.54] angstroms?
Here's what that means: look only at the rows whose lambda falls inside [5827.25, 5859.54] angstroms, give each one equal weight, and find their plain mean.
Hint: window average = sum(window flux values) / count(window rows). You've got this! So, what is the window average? 5.9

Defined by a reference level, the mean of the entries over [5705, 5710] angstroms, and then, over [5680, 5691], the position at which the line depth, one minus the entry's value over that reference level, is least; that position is 5684.78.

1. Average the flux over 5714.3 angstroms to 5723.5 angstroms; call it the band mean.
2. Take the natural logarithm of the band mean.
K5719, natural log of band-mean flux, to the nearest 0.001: 1.772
